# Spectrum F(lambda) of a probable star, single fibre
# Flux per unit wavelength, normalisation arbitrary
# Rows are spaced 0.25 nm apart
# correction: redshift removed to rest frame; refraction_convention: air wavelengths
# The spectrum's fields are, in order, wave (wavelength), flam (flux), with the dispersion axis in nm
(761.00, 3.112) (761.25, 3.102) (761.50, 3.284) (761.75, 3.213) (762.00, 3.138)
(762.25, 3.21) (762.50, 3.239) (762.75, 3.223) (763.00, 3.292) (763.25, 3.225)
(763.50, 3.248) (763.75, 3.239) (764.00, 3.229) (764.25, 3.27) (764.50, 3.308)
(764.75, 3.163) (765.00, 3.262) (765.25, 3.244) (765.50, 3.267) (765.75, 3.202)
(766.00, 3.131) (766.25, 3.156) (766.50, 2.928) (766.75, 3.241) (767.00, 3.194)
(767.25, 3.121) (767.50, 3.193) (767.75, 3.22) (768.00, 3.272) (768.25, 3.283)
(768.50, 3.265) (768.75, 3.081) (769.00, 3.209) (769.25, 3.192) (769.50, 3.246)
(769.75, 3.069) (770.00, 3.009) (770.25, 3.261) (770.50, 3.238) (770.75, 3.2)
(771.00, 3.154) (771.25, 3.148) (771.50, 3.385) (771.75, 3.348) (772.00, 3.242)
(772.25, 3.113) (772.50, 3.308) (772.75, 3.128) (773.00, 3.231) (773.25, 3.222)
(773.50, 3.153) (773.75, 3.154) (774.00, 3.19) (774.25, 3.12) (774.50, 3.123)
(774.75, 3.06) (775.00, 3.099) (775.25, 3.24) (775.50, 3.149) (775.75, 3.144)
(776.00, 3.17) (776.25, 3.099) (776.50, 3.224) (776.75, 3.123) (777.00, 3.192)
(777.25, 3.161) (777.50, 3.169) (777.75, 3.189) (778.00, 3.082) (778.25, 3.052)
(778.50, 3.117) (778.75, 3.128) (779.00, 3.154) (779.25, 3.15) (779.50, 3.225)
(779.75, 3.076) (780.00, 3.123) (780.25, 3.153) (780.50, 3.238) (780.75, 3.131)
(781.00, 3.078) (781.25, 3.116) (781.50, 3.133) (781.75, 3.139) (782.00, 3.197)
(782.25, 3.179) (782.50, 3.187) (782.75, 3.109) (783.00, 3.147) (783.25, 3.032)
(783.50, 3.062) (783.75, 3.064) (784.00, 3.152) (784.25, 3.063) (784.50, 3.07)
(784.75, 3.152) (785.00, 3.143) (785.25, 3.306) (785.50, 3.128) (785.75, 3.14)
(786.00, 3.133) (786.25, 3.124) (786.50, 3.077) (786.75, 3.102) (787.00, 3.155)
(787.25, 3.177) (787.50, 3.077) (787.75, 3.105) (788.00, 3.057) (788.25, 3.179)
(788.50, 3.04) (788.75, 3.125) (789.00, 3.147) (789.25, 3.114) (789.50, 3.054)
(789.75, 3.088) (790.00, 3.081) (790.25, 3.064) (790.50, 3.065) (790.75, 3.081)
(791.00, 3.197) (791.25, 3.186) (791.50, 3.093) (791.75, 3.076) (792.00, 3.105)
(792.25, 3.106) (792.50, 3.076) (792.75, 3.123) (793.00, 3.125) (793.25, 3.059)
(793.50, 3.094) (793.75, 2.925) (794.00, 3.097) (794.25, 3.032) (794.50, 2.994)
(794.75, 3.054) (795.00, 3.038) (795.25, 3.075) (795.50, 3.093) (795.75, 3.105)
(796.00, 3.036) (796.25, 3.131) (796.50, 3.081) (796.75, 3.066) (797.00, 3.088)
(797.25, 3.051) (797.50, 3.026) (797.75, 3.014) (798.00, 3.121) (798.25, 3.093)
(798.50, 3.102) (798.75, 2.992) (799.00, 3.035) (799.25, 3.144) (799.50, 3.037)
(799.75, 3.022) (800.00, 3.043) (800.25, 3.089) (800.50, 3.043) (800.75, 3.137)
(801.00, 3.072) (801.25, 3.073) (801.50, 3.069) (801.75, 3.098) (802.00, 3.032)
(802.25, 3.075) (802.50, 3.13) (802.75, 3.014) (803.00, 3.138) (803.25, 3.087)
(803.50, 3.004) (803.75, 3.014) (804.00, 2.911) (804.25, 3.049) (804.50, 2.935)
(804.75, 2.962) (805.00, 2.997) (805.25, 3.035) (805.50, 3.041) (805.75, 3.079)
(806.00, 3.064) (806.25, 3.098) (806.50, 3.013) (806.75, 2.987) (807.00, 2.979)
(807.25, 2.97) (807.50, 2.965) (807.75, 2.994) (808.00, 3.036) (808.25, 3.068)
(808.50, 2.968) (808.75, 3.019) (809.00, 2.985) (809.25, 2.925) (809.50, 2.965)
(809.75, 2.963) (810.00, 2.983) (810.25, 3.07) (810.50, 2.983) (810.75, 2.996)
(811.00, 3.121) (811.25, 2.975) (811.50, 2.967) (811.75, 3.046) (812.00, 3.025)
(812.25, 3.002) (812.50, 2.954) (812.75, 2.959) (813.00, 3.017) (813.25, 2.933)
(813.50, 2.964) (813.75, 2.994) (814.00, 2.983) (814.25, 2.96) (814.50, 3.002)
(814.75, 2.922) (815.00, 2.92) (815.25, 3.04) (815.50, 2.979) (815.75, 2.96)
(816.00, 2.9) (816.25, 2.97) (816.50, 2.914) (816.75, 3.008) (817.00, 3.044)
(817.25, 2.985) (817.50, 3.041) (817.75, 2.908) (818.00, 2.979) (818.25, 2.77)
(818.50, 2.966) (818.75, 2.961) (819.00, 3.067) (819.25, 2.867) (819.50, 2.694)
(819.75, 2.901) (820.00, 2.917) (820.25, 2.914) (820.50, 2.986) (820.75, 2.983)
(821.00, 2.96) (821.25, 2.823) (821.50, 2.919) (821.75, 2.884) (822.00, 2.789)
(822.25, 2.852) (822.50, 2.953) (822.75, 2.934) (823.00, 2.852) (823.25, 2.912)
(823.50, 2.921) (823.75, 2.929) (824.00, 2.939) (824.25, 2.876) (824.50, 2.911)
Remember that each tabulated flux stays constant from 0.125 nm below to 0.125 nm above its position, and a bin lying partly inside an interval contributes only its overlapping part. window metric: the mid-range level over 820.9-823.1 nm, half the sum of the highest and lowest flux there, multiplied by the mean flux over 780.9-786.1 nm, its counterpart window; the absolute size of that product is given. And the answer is 9.00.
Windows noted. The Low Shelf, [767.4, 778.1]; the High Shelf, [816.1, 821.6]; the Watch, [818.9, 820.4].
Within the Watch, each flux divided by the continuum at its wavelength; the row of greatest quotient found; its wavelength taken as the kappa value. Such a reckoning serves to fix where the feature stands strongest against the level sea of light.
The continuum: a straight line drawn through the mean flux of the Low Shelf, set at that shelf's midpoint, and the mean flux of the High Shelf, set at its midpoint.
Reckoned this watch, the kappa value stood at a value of 819.00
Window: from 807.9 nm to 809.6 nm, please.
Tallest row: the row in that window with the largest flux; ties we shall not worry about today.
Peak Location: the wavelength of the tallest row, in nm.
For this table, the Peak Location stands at 808.25 nm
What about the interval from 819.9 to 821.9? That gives 820.50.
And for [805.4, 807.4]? 806.25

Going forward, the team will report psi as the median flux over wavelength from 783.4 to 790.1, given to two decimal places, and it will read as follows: 3.11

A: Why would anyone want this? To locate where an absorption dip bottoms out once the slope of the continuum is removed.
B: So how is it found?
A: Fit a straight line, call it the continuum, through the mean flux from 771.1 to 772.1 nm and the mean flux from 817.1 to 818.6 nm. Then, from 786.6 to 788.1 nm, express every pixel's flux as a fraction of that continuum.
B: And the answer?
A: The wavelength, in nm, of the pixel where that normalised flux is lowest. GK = 788.00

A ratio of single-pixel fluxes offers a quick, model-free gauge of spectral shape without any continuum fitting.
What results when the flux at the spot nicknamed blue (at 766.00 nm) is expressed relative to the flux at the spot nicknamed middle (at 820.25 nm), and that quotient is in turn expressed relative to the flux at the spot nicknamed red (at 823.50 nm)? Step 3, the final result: 0.368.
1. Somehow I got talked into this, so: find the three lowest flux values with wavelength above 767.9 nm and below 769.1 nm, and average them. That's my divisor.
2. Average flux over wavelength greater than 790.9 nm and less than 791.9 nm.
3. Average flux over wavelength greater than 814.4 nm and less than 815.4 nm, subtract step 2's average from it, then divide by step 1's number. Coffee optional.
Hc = -0.052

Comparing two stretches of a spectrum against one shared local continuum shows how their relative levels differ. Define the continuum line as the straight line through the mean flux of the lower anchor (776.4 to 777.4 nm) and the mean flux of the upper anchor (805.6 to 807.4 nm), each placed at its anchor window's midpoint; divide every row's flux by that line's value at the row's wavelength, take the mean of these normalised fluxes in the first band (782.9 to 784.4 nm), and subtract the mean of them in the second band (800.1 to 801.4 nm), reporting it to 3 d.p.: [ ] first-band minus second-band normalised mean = -0.026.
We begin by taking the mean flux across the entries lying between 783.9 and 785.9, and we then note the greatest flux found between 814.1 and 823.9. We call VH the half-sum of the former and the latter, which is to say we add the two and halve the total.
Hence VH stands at 3.11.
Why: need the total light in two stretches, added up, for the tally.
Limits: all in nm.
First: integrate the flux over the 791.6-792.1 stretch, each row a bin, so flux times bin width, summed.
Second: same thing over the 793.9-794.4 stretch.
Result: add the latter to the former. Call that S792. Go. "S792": 3.1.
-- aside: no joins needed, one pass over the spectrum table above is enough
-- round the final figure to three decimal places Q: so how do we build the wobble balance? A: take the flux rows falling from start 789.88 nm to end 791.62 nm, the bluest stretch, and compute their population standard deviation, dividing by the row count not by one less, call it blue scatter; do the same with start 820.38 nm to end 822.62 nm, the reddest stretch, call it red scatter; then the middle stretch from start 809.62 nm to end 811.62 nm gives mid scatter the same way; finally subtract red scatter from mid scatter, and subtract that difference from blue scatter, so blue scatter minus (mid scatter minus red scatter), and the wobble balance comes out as 0.067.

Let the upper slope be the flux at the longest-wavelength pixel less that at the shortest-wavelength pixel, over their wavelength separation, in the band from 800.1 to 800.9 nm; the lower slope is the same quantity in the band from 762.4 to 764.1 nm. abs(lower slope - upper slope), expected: 0.10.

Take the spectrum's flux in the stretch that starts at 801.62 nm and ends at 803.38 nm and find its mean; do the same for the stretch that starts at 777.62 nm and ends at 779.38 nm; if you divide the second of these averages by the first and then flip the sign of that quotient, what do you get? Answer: -1.01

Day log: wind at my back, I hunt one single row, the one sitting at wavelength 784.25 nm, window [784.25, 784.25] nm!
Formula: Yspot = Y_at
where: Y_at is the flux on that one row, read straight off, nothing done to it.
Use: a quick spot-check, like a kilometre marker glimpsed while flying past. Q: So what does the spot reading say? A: 3.063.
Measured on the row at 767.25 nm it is 3.121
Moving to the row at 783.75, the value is 3.064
